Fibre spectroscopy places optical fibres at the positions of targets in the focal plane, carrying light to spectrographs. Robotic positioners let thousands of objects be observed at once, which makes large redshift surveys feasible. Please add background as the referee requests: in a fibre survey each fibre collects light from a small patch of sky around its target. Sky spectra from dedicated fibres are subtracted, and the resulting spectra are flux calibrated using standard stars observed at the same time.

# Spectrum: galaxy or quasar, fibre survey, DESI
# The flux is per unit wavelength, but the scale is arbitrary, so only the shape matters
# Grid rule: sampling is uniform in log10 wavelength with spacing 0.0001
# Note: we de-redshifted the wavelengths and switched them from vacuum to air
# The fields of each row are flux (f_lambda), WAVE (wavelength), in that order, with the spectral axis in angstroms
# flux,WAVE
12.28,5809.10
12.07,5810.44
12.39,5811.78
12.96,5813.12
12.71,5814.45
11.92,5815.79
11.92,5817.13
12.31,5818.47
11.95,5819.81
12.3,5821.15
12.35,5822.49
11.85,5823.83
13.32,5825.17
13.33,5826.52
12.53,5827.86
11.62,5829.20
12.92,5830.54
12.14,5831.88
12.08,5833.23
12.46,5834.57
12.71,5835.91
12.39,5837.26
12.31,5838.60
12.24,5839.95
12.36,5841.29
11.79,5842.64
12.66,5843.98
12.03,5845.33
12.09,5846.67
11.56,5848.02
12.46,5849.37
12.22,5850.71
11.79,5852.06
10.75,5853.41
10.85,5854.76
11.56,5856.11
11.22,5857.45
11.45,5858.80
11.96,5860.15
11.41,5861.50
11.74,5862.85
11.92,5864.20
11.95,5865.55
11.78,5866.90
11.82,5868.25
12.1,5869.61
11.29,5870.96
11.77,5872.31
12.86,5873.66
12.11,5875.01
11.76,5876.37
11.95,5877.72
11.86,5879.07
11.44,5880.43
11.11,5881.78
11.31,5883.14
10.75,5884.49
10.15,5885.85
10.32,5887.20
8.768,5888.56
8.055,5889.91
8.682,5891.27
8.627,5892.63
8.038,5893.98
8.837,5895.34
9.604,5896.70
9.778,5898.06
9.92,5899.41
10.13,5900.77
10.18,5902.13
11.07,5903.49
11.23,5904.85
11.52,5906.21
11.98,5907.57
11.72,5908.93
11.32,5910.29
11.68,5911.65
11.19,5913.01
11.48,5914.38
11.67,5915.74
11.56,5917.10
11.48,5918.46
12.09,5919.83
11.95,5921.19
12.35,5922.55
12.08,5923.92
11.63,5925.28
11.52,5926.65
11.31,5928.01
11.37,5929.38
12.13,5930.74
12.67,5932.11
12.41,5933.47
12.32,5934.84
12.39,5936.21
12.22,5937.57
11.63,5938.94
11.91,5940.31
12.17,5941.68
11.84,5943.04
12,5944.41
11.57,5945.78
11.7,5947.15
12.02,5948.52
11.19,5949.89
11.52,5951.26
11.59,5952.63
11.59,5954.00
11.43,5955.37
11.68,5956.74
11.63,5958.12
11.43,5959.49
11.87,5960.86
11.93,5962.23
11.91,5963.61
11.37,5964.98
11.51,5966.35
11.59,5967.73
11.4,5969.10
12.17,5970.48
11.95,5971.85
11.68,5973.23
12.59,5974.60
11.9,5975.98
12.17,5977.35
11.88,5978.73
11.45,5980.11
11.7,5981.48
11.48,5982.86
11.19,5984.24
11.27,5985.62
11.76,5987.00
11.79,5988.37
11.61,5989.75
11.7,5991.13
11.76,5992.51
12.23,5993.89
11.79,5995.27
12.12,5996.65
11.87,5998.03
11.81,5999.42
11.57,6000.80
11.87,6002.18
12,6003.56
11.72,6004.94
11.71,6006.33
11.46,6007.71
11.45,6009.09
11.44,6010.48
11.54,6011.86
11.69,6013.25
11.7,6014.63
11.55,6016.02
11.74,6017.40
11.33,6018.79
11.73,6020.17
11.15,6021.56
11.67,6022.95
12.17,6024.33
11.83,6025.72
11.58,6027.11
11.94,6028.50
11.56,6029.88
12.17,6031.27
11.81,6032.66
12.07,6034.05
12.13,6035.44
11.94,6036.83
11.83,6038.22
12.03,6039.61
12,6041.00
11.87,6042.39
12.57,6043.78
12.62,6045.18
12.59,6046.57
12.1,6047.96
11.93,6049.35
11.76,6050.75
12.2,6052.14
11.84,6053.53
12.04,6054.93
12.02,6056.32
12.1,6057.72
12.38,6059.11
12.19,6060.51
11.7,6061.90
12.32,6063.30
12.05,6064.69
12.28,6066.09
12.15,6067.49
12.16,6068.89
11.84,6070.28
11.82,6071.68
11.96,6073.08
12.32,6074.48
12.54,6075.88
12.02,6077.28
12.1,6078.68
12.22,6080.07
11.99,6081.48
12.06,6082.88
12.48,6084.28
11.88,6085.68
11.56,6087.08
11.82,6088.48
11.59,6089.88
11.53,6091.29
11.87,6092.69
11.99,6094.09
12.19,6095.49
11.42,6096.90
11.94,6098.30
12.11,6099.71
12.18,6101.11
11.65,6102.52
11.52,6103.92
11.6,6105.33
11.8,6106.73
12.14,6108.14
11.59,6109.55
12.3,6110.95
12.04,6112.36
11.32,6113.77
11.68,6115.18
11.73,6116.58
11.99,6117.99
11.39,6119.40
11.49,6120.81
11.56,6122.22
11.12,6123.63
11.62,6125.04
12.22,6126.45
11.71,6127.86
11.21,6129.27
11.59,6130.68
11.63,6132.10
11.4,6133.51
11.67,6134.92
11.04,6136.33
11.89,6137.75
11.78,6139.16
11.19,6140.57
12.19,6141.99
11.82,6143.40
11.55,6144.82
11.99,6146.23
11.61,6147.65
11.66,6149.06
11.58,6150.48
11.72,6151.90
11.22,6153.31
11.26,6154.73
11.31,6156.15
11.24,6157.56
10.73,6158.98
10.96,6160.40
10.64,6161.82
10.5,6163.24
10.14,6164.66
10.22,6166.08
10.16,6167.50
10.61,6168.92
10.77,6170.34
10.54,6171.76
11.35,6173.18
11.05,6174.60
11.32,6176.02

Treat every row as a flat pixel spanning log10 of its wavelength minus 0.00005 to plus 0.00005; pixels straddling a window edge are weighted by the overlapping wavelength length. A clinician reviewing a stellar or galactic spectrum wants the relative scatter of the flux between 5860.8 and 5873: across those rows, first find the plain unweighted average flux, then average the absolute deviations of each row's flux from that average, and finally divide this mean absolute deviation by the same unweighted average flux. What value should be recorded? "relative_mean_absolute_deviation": 0.016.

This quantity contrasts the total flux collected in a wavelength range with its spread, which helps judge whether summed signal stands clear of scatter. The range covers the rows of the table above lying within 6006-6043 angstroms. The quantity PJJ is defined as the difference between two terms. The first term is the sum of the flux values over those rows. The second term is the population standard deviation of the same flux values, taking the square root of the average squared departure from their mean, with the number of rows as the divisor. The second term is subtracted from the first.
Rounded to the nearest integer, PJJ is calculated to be 317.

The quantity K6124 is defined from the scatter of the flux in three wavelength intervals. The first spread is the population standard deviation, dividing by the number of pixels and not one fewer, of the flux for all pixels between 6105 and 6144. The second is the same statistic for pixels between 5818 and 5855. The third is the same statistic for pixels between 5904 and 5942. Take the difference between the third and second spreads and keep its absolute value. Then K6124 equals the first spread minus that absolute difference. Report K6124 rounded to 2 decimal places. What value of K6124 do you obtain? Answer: 0.16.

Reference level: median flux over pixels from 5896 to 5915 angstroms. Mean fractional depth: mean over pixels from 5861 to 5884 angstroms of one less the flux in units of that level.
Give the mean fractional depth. -0.050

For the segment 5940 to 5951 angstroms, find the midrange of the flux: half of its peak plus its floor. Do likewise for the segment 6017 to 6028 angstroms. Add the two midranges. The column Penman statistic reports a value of 23.3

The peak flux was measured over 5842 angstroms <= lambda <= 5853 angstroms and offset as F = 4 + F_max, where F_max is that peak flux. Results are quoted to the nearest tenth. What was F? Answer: 16.7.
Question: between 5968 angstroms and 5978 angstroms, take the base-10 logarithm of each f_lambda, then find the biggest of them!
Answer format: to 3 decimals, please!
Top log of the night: 1.100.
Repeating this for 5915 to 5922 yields 1.082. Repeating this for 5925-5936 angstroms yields 1.103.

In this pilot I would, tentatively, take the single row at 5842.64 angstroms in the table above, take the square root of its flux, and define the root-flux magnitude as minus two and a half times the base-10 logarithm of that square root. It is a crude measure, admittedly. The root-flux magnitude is -1.34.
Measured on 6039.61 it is -1.35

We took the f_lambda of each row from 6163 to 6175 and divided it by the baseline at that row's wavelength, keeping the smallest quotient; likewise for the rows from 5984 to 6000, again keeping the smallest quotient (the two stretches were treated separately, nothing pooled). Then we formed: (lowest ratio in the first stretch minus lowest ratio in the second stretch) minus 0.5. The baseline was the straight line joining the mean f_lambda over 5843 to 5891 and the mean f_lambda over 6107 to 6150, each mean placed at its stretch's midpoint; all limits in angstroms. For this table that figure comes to -0.60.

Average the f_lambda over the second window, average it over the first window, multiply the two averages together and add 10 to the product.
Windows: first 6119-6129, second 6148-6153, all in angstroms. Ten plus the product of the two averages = 145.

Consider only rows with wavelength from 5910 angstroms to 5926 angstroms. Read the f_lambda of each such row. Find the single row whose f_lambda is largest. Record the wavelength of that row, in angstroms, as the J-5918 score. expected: 5922.55 angstroms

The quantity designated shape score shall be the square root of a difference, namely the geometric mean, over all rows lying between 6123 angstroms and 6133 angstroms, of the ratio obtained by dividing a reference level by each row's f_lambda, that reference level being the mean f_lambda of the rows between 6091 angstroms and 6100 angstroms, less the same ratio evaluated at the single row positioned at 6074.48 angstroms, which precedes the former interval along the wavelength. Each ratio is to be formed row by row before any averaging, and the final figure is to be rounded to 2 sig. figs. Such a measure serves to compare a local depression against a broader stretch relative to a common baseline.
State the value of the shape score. 0.25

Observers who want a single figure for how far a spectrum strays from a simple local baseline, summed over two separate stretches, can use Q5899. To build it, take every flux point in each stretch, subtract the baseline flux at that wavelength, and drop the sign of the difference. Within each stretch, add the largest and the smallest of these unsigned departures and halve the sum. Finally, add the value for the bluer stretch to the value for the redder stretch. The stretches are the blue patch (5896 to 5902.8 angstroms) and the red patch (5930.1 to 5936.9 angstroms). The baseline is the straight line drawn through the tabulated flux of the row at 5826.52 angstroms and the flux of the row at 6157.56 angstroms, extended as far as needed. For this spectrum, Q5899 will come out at 3.3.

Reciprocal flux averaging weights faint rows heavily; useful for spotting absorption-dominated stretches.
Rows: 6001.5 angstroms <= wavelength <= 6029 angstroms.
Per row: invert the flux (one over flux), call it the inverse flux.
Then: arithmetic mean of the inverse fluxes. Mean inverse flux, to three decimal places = 0.086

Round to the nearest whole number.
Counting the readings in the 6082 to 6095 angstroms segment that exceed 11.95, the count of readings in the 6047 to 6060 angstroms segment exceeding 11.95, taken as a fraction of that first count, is 2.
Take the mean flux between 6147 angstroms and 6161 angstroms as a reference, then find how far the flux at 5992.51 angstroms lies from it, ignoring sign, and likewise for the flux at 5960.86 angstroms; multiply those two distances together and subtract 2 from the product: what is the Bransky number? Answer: -1.8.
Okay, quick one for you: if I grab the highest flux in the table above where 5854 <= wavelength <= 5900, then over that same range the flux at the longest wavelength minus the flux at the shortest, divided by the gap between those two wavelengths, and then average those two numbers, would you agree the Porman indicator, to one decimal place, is 6.4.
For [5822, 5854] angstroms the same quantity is 6.6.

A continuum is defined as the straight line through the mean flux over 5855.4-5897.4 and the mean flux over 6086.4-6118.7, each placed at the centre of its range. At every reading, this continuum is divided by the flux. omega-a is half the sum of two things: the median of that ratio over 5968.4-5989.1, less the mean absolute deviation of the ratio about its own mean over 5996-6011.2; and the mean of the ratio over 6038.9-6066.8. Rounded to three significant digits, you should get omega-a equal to 0.953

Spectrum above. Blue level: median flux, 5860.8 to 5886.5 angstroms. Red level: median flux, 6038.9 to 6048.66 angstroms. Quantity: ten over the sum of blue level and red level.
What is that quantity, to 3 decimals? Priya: 0.419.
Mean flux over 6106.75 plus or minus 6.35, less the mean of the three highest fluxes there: -0.34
